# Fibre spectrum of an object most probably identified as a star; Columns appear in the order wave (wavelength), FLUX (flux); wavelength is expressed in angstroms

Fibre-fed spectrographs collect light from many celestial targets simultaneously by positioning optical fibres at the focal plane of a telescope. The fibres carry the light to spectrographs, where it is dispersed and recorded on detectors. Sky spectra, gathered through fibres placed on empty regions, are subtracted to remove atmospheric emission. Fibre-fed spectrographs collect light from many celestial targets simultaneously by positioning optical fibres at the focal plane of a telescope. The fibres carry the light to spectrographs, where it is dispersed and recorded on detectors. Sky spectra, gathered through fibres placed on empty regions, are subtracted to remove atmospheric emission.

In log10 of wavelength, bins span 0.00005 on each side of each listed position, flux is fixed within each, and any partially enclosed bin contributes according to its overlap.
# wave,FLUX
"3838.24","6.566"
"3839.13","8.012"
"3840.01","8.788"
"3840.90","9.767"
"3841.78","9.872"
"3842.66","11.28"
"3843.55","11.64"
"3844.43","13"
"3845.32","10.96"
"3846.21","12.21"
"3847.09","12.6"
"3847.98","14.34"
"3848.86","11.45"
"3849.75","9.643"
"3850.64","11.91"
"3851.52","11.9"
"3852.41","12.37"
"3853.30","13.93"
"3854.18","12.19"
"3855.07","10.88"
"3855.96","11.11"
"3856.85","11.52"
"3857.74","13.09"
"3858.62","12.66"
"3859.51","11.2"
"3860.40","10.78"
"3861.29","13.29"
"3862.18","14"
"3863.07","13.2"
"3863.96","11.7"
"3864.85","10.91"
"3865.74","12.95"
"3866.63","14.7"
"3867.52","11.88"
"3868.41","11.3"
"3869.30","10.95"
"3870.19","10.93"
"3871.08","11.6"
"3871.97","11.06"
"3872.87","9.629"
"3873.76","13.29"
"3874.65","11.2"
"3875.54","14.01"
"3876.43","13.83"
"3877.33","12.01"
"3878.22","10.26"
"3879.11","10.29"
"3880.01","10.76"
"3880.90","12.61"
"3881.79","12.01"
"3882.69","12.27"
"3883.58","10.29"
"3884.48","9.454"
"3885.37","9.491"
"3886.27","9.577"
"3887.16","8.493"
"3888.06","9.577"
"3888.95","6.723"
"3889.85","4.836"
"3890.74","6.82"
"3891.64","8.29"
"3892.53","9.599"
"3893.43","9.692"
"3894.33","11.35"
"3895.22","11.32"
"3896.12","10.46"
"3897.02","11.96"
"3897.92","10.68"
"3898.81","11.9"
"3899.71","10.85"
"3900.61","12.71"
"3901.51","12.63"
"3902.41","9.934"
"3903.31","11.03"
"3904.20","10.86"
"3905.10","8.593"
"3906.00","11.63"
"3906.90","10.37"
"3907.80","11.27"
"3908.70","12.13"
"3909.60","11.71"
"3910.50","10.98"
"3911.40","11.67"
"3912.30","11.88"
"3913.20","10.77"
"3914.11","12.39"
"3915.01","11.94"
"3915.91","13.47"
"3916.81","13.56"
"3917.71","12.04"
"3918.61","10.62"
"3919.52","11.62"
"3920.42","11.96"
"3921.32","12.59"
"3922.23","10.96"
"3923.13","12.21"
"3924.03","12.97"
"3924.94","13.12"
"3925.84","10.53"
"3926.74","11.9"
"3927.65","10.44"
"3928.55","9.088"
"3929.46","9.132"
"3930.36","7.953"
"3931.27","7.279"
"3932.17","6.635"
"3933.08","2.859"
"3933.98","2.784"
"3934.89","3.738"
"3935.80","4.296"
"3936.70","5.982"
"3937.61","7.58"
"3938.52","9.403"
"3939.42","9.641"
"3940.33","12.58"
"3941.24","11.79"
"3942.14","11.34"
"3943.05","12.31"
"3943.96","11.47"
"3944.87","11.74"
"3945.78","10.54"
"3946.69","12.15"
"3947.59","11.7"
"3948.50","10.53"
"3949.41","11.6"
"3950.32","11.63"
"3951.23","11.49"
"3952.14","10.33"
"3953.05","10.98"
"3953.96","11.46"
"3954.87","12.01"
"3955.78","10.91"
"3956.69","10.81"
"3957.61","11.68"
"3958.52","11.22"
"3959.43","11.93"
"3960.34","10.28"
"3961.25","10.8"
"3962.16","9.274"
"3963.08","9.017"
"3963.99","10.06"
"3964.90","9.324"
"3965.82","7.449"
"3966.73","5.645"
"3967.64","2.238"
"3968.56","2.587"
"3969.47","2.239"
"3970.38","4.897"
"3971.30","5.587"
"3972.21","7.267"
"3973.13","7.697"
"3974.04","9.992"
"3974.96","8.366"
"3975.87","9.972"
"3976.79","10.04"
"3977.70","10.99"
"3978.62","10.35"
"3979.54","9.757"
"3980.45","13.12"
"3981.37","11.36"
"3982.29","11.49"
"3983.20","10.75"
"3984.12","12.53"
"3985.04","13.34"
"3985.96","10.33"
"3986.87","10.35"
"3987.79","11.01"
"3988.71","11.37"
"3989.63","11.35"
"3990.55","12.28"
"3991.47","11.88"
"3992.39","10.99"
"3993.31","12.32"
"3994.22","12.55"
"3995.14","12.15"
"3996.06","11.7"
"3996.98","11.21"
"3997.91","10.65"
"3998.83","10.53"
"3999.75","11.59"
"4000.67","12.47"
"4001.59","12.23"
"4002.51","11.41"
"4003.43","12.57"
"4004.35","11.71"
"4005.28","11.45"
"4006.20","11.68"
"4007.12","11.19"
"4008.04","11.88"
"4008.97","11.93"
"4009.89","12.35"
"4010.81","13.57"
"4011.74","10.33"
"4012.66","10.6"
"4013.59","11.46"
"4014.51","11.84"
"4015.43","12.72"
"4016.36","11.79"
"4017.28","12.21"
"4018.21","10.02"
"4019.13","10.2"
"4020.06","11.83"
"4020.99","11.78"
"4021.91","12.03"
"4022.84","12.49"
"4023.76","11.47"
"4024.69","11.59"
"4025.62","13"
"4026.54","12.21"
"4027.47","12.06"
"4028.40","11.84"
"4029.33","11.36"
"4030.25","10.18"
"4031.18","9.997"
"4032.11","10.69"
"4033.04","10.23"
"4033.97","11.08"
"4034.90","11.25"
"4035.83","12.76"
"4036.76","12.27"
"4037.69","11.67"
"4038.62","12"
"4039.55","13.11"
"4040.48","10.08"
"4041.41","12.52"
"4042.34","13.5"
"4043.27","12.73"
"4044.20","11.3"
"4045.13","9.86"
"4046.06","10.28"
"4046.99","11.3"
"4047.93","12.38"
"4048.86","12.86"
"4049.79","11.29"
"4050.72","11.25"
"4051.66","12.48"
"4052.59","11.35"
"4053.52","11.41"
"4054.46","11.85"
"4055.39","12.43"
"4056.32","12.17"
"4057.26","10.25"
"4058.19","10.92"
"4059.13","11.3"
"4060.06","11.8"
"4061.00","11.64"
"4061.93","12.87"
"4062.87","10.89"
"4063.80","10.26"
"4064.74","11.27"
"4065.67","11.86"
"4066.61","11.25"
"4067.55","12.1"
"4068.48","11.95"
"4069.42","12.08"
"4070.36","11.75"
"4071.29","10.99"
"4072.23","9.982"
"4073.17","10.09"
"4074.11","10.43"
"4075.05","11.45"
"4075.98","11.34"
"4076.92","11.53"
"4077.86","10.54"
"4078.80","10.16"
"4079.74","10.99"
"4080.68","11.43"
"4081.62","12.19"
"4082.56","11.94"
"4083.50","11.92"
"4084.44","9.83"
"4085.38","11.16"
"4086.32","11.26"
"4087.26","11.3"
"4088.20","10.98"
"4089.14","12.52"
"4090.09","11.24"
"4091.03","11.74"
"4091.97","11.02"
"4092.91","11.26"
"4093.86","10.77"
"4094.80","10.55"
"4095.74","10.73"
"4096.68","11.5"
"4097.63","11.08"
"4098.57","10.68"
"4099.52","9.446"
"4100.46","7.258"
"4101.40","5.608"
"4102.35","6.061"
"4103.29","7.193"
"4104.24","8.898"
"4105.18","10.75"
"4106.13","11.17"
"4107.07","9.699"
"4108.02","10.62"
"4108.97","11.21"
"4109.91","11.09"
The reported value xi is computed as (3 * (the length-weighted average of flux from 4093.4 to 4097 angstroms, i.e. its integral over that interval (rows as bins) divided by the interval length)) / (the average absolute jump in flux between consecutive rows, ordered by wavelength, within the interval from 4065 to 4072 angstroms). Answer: 69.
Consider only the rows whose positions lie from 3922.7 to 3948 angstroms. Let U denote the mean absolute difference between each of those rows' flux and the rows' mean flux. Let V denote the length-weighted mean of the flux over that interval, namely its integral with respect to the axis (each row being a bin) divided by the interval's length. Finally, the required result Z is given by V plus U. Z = 12.0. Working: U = 2.58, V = 9.4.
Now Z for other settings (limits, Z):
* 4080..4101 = 11.7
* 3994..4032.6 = 12.3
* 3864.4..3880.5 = 12.9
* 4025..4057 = 12.5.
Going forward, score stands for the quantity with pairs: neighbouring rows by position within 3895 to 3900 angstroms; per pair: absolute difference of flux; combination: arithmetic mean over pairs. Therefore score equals 1.18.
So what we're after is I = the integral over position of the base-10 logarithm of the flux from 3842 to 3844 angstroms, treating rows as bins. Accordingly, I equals 2.11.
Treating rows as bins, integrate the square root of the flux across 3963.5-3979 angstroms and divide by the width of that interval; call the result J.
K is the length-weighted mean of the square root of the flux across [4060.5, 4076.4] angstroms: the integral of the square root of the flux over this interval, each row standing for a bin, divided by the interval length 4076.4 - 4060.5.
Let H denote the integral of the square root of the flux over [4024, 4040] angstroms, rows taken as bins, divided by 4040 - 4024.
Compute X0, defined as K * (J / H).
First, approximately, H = 3.40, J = 2.64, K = 3.36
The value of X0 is 2.6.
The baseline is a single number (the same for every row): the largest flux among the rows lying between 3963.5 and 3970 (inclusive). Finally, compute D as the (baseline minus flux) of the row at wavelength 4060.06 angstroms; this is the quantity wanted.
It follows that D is -1.7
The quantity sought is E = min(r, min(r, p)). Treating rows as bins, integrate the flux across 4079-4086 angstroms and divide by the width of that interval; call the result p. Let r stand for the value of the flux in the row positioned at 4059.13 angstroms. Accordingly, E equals 11.3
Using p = 11.3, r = 11.3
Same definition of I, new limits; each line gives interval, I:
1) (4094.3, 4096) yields 1.75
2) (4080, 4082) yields 2.14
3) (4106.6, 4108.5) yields 1.91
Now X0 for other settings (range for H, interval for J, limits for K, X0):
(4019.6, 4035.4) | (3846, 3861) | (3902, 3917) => 3.4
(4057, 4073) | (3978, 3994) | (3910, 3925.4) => 3.5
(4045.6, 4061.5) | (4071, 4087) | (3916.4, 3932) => 3.2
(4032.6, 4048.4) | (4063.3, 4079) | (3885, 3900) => 3.0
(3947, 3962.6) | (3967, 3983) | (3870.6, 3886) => 2.8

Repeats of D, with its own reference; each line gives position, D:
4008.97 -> -1.9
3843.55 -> -1.6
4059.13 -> -1.2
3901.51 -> -2.6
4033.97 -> -1.0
